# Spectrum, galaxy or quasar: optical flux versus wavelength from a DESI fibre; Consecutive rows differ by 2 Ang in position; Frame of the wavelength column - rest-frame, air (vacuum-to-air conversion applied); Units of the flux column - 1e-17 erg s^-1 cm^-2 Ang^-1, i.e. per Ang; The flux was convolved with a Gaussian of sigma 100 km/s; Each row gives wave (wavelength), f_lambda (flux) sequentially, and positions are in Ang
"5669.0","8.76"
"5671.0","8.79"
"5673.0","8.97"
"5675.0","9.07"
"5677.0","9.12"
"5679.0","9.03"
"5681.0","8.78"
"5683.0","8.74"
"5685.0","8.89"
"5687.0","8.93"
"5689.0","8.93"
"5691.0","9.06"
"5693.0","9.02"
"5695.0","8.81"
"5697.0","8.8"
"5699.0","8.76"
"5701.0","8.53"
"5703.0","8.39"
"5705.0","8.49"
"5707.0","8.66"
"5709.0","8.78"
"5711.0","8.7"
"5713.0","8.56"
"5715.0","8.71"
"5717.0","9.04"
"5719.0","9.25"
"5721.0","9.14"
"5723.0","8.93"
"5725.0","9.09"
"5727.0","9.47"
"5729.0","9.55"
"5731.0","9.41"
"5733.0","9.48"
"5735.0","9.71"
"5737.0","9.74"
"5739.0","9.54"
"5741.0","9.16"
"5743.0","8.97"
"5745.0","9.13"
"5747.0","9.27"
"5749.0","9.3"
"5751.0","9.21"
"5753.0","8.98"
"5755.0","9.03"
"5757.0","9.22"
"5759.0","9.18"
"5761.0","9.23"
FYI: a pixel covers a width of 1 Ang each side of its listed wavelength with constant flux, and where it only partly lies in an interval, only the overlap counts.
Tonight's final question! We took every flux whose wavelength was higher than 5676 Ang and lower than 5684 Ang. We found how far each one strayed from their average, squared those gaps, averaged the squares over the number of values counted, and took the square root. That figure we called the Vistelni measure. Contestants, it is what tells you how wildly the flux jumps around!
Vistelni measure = 0.16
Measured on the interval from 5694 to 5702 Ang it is 0.11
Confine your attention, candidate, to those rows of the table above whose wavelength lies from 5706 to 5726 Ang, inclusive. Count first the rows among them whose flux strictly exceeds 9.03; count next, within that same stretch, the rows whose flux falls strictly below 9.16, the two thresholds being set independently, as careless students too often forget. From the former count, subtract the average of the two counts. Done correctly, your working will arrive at -2.5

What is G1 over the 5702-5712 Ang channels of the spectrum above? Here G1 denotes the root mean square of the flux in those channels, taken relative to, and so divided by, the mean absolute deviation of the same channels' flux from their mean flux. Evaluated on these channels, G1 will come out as 66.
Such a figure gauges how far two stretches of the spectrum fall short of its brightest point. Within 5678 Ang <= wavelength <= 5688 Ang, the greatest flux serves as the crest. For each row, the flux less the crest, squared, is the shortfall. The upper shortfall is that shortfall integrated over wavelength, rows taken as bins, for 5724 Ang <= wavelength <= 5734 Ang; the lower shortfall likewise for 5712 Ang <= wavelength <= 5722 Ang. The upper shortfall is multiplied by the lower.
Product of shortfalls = 1.3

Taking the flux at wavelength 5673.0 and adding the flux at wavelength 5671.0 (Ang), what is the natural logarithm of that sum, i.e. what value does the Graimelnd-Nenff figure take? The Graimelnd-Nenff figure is 2.88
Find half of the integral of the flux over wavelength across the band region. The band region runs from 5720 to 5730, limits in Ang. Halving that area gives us 46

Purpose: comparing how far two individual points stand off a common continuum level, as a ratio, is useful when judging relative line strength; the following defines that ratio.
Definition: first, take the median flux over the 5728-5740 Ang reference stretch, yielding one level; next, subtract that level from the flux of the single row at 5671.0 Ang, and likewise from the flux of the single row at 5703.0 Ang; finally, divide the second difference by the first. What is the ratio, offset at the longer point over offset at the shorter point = 1.5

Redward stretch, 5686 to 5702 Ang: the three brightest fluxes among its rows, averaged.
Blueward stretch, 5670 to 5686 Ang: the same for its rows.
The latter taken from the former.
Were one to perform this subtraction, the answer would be -0.07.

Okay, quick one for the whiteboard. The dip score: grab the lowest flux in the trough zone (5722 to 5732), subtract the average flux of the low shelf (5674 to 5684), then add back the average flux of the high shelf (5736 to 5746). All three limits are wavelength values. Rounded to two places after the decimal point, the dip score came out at 9.29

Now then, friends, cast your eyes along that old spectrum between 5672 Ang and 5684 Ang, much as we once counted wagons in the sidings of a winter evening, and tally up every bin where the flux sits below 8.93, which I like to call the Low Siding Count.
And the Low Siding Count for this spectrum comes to 2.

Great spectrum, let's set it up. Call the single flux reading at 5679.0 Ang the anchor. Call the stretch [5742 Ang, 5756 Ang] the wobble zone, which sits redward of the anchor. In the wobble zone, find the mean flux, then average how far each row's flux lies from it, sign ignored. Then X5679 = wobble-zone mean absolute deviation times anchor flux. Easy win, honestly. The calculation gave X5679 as 1.04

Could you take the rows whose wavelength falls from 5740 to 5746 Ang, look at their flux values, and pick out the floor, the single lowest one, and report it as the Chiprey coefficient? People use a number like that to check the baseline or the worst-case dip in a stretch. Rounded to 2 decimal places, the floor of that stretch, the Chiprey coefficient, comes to 8.97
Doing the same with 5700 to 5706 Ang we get 8.39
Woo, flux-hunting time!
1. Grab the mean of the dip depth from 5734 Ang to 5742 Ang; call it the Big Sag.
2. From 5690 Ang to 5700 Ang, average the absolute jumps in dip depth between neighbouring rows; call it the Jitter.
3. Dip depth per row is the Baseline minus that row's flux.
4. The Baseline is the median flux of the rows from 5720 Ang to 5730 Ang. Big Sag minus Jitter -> -0.47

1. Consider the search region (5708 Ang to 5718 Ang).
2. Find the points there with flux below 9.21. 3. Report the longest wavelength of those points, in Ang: 5717.0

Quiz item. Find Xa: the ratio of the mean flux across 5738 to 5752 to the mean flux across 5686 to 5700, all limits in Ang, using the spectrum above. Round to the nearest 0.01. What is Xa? 1.04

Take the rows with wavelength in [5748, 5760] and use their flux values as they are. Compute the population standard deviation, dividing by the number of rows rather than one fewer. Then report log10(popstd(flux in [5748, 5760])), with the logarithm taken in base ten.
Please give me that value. -0.95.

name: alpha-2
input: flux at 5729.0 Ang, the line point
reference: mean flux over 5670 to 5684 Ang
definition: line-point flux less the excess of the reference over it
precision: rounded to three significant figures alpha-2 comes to 10.2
